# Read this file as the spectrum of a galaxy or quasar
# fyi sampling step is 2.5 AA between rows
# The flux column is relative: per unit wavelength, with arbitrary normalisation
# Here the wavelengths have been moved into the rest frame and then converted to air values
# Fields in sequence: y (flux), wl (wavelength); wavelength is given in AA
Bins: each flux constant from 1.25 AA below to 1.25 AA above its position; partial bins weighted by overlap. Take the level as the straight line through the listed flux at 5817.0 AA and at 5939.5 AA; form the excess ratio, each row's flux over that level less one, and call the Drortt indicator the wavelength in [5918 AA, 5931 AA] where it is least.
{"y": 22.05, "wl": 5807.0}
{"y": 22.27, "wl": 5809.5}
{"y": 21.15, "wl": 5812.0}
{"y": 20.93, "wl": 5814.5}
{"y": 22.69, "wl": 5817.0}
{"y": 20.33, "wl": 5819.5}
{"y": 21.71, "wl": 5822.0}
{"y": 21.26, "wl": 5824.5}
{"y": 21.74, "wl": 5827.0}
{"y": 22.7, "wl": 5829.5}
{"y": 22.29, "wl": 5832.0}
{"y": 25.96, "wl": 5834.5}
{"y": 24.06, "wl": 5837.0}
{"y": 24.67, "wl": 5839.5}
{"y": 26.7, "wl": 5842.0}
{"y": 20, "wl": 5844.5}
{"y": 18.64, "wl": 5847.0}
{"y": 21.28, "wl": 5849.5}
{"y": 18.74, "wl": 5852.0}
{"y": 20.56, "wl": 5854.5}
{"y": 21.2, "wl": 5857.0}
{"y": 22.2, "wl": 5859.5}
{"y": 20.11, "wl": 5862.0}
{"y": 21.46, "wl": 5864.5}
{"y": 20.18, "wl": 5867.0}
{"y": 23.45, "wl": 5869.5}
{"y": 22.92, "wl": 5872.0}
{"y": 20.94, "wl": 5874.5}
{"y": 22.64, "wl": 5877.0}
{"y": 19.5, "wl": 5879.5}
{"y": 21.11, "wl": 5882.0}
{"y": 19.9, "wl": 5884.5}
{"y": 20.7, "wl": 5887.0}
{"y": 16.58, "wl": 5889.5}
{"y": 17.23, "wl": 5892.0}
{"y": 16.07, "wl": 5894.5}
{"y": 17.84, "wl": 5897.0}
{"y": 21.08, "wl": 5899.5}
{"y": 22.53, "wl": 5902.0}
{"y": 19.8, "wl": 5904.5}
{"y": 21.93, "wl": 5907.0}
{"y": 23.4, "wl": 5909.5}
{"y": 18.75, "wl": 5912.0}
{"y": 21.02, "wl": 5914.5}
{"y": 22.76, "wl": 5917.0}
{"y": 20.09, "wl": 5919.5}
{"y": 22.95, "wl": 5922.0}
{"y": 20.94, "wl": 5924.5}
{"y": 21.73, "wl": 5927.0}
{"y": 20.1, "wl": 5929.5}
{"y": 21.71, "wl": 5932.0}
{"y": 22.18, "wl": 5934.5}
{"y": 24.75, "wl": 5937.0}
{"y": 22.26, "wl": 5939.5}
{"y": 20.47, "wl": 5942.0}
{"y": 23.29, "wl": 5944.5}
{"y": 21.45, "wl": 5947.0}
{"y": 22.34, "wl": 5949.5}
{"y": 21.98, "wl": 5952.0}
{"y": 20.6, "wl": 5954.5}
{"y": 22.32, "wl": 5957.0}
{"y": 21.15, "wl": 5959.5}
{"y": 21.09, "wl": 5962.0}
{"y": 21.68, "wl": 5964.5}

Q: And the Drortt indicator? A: 5919.5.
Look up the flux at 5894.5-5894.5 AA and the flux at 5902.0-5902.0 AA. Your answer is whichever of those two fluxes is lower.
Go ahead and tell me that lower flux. 16.1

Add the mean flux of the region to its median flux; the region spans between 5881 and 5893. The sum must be 39.0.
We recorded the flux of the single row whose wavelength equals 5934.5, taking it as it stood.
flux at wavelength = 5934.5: 22.18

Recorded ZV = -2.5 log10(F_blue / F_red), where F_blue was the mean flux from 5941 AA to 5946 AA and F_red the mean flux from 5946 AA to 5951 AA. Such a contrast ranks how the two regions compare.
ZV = 0.00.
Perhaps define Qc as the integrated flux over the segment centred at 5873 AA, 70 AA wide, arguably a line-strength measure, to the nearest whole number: 1450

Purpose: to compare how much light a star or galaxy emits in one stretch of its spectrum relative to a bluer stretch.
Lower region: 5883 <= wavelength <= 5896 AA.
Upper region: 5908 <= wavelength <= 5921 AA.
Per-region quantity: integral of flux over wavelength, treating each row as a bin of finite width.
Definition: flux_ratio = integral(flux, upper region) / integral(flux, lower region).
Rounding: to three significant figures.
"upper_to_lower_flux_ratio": 1.17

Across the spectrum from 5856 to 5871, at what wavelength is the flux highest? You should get 5869.5 AA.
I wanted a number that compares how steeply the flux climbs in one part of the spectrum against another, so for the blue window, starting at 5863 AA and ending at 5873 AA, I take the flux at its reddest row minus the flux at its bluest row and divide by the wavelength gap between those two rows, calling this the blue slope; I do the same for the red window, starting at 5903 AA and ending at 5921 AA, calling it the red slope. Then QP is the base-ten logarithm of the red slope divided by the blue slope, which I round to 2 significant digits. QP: -1.0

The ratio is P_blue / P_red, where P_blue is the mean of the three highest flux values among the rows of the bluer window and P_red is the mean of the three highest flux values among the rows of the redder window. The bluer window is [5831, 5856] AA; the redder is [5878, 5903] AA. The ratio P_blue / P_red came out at 1.19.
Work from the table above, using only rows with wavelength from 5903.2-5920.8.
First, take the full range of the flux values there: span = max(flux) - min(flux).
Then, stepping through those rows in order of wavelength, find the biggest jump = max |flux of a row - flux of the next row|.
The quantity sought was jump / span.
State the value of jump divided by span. 1.00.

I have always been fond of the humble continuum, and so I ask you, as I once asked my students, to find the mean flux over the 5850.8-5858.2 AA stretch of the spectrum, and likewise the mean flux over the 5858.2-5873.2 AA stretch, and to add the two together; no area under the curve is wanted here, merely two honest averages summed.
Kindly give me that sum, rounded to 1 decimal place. 41.9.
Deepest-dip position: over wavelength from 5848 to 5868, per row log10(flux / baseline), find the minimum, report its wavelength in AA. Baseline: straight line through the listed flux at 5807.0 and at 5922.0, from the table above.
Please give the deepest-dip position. 5852.0 AA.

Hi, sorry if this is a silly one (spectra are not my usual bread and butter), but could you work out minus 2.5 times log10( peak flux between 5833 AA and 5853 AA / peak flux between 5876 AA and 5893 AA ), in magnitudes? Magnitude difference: -0.18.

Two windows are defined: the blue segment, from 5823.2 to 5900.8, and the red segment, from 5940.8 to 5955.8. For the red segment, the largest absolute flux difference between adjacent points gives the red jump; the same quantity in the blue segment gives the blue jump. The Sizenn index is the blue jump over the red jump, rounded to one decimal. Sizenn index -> 2.4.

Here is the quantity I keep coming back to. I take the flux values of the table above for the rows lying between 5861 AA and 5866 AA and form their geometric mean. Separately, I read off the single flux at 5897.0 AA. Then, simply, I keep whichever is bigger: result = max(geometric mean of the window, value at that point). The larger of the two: 20.8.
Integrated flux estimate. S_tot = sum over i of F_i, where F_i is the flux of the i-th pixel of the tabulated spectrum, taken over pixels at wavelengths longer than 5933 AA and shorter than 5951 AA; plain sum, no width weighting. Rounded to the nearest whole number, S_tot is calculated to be 157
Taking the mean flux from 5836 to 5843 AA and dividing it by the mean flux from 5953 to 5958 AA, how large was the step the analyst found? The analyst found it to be 1.17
